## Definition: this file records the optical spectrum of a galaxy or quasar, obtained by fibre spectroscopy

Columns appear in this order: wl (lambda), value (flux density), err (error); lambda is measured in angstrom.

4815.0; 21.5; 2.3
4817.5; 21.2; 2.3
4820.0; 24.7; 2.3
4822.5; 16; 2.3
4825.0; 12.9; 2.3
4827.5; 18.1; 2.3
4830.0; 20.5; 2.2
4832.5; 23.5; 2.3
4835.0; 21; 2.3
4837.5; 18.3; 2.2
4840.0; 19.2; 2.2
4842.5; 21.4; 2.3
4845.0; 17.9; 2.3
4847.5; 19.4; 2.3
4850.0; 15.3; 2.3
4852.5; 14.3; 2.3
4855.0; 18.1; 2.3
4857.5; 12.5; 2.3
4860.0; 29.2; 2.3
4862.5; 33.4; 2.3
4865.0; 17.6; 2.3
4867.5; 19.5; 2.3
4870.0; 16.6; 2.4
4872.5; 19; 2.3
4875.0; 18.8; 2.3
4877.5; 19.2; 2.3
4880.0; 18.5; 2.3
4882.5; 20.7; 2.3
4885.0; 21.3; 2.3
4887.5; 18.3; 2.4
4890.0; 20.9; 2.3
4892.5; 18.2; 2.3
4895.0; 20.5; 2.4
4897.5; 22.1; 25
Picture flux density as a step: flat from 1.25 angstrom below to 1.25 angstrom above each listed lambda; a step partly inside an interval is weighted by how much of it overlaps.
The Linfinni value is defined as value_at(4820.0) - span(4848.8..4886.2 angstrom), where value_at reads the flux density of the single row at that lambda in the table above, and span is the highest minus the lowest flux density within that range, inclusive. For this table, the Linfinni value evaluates 3.8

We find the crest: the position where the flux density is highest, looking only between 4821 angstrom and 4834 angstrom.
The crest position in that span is 4832.5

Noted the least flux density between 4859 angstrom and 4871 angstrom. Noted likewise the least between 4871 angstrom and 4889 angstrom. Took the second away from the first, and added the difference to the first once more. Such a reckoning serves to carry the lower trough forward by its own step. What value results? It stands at 15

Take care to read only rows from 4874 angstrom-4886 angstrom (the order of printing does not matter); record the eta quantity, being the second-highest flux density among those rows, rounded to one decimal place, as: 20.7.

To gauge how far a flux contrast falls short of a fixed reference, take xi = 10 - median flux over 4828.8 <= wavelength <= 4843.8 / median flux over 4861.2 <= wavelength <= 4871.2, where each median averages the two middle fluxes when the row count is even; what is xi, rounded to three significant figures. 8.88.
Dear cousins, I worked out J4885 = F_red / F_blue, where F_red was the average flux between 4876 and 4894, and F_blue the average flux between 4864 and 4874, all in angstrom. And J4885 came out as 1.08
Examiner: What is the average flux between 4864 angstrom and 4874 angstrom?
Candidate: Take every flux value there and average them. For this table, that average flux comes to 18.2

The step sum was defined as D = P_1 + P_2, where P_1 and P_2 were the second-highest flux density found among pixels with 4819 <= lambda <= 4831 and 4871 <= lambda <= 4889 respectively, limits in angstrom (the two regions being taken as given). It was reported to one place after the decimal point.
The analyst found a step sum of 41.2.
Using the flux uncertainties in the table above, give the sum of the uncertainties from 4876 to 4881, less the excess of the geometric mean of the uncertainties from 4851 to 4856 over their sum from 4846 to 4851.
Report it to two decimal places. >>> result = 6.90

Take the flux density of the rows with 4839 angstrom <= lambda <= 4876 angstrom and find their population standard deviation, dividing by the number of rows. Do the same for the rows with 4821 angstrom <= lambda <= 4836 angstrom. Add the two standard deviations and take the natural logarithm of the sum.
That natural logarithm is 2.2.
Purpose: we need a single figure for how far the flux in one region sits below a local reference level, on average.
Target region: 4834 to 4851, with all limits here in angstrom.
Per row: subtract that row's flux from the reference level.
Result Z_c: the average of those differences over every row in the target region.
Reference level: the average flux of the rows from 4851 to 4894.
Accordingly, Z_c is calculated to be 0.8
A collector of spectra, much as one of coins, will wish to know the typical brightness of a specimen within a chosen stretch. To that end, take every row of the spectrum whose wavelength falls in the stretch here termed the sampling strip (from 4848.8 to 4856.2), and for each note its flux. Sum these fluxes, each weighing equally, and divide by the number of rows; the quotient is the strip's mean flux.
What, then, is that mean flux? 15.9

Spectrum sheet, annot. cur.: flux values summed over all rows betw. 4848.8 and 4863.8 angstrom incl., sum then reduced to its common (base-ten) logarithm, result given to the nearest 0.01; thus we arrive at 2.09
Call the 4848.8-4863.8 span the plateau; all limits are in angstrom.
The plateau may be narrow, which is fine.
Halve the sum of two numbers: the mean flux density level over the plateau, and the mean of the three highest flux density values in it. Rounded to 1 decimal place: 23.7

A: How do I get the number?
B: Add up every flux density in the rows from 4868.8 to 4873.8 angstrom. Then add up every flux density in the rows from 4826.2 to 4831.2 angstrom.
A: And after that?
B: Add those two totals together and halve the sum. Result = 37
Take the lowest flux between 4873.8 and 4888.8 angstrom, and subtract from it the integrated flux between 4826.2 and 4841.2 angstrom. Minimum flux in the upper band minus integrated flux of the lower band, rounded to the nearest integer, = -283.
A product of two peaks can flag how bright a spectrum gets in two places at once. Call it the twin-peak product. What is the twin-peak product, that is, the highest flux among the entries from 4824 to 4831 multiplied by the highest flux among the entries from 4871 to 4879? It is 394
